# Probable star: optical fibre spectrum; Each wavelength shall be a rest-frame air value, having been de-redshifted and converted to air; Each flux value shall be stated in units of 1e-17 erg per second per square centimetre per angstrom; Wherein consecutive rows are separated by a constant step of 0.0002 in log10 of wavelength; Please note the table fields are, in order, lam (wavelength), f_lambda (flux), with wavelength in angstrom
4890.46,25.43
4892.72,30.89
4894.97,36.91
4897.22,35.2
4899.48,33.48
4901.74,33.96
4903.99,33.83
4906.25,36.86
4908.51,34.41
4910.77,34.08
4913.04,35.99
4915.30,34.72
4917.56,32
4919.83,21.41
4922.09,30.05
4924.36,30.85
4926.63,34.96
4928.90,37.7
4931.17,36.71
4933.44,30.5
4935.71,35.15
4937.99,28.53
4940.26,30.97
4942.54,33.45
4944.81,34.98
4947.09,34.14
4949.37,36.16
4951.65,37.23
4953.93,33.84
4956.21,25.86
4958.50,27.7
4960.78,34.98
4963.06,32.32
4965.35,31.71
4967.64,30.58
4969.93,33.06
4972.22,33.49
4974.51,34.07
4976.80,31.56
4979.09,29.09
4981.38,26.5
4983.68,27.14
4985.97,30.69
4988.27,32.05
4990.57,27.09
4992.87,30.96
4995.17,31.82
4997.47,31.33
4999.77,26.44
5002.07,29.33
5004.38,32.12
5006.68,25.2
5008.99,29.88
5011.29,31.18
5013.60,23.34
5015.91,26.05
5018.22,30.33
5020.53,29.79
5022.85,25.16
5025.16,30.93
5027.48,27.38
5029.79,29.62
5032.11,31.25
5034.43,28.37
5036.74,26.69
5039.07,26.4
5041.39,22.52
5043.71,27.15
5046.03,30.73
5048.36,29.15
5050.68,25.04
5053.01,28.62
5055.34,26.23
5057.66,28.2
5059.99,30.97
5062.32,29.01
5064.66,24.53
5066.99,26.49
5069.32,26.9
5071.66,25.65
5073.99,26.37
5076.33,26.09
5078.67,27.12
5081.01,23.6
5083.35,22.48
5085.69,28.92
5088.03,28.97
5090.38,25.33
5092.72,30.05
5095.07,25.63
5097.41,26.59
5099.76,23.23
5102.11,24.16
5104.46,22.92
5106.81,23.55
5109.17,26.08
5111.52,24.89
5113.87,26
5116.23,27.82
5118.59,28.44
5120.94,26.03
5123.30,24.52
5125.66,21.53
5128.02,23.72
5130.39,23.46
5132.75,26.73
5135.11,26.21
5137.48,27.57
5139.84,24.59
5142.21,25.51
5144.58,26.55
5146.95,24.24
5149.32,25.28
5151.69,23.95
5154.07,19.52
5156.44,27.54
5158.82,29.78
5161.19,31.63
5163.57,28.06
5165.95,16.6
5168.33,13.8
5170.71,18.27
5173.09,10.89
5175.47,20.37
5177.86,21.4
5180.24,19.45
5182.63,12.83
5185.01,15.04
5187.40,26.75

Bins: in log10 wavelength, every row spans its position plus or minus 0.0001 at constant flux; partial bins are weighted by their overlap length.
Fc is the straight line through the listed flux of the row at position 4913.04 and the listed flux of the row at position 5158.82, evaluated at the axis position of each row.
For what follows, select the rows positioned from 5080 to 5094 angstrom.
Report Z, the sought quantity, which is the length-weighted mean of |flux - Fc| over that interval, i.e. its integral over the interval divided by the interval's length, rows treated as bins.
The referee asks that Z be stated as 5.0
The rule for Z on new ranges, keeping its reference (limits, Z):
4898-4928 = 3.3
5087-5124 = 5.2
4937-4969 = 3.1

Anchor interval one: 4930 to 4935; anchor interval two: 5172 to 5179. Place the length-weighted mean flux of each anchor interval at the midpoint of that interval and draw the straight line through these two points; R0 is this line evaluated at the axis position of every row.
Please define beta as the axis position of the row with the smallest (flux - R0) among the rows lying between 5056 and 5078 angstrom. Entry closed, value 5064.66 angstrom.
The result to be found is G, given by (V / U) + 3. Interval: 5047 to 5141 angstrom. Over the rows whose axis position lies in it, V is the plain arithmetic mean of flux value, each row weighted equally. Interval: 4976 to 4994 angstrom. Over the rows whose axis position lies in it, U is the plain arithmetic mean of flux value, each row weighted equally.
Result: 3.89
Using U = 29.4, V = 26.1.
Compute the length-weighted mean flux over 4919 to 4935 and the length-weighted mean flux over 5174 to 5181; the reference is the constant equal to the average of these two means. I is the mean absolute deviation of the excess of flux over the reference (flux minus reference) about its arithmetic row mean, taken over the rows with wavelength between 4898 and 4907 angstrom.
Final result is 1.2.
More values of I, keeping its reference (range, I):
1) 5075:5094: 2.2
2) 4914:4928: 3.3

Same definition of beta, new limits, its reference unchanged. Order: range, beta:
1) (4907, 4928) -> 4919.83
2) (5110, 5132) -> 5125.66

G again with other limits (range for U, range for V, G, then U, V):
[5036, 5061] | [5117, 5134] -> 3.91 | 27.4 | 24.9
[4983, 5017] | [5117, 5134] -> 3.86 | 29.0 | 24.9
